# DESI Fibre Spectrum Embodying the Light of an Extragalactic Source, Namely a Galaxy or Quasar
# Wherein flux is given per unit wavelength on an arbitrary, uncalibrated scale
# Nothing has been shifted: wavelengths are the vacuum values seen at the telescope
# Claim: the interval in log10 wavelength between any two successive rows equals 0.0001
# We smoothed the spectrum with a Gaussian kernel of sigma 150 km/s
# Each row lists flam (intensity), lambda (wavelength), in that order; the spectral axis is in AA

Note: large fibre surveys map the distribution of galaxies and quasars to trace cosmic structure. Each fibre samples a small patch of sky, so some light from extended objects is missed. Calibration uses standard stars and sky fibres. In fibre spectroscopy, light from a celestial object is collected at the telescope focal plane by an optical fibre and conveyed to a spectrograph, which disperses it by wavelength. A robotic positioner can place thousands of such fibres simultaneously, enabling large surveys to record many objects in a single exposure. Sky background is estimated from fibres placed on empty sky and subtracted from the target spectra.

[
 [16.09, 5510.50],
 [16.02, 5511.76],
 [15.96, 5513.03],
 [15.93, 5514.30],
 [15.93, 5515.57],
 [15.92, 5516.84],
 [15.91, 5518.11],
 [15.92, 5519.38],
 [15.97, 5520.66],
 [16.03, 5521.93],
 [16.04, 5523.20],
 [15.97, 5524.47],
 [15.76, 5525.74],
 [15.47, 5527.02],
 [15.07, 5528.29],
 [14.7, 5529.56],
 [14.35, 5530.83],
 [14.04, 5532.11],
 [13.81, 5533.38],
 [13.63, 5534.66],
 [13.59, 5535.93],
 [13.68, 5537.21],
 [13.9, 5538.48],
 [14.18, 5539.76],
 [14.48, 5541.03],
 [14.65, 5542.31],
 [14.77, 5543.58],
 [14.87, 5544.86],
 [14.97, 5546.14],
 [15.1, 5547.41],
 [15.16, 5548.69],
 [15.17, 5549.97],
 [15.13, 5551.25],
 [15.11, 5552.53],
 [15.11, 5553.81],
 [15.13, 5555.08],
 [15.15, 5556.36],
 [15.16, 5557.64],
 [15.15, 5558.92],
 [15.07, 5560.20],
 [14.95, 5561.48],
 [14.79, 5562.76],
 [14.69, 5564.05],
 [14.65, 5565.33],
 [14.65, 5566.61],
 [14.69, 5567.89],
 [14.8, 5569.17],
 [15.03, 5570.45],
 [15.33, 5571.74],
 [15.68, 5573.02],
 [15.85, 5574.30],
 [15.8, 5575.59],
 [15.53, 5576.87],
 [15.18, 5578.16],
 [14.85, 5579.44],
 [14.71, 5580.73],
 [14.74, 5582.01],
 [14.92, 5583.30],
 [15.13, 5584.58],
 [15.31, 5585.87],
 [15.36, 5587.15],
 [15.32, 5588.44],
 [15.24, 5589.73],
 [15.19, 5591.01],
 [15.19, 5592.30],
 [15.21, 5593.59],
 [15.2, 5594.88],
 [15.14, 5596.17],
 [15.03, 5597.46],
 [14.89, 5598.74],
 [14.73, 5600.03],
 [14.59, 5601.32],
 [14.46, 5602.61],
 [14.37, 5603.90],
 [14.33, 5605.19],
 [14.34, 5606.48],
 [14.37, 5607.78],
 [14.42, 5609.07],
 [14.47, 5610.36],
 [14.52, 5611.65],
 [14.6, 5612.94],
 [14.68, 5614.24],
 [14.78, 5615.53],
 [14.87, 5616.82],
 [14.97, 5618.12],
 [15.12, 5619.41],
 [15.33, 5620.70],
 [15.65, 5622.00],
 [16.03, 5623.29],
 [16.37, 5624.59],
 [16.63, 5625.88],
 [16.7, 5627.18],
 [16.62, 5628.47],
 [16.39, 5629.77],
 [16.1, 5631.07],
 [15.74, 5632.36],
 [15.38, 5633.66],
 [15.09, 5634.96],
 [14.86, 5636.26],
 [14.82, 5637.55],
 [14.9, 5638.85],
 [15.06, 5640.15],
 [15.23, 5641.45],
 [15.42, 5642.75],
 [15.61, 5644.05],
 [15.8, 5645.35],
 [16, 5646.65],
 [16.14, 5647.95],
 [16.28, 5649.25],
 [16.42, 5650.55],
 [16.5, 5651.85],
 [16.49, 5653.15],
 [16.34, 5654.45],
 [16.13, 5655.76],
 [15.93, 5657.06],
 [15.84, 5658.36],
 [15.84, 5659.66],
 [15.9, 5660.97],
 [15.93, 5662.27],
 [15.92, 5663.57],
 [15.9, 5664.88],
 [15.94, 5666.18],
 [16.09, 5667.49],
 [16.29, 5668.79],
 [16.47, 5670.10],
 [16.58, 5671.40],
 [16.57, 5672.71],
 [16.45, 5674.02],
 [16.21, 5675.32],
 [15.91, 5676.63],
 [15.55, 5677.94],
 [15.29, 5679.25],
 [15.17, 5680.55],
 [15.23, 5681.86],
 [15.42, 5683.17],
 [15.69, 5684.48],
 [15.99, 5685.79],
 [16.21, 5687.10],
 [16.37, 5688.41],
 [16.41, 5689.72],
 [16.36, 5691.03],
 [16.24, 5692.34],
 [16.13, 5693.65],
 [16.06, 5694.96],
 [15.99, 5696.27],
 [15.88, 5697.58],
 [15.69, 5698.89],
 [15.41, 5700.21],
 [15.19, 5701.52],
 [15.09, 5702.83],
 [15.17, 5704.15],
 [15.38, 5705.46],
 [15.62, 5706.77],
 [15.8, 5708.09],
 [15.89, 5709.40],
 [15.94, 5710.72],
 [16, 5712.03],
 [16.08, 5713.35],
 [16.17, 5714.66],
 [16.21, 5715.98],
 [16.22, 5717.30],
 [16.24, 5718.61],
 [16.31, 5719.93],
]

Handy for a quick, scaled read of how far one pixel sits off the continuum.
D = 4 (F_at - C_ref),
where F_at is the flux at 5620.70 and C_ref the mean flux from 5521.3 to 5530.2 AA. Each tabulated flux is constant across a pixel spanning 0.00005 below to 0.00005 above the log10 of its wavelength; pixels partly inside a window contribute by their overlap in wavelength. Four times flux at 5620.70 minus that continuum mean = -1.0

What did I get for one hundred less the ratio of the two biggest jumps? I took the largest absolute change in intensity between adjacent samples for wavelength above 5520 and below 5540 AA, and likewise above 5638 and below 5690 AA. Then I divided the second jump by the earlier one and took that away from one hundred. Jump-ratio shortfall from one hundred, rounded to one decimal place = 99.1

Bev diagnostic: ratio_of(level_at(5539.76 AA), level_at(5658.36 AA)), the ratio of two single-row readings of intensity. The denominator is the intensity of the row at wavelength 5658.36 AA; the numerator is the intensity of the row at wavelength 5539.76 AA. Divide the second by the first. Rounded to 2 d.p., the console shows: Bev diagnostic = 0.90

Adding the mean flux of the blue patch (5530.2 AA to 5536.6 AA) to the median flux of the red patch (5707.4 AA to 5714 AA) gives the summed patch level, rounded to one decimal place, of 29.8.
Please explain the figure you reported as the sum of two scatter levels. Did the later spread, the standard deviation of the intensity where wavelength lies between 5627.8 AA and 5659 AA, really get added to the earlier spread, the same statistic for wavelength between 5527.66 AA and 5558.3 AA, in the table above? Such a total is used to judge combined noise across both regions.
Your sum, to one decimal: 1.1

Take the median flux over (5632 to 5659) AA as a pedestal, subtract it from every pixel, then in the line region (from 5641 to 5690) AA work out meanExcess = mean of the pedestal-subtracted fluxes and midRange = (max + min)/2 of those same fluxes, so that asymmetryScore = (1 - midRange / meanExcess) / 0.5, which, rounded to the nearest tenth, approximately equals 1.2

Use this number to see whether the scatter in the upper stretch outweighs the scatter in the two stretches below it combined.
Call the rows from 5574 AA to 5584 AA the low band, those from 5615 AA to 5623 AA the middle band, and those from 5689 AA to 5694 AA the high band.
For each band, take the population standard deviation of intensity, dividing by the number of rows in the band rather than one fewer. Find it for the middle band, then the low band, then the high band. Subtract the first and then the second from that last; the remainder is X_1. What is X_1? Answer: -0.6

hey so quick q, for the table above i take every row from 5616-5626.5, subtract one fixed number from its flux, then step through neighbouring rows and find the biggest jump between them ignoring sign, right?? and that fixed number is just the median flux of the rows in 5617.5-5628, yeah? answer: 0.38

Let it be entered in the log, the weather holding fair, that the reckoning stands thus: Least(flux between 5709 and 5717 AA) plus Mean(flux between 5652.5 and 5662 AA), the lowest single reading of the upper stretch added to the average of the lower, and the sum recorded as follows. 32.0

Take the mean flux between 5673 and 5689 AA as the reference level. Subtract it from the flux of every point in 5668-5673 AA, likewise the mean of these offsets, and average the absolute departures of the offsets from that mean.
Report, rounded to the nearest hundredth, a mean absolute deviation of 0.10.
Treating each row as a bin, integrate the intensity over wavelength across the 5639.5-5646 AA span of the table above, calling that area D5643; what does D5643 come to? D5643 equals 100.2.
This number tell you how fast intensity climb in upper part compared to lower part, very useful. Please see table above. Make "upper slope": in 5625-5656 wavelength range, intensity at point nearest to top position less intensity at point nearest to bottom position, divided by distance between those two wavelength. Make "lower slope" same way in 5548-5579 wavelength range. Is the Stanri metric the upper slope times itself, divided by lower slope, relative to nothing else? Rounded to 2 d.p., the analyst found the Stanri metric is 0.41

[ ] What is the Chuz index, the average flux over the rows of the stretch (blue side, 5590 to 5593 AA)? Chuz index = 15.2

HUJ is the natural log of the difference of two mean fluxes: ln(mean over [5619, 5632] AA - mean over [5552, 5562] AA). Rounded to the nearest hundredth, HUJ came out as -0.01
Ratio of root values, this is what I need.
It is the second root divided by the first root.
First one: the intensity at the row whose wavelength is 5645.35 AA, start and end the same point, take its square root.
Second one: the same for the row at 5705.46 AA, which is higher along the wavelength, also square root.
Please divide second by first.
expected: 0.99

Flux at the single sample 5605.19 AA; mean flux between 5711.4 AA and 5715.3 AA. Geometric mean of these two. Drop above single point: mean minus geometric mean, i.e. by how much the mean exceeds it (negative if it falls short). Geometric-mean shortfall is 0.90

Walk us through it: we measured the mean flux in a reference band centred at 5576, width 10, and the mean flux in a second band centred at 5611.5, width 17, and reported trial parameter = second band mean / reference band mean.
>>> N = 0.95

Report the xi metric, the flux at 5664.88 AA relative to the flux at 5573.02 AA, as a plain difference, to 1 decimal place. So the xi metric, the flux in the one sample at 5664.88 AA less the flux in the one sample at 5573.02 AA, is 0.2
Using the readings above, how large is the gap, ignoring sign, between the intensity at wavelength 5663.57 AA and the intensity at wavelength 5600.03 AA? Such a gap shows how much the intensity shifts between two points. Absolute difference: 1.2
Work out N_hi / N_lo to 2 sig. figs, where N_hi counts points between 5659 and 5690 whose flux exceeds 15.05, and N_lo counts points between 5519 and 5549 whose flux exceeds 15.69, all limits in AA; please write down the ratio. 4.0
